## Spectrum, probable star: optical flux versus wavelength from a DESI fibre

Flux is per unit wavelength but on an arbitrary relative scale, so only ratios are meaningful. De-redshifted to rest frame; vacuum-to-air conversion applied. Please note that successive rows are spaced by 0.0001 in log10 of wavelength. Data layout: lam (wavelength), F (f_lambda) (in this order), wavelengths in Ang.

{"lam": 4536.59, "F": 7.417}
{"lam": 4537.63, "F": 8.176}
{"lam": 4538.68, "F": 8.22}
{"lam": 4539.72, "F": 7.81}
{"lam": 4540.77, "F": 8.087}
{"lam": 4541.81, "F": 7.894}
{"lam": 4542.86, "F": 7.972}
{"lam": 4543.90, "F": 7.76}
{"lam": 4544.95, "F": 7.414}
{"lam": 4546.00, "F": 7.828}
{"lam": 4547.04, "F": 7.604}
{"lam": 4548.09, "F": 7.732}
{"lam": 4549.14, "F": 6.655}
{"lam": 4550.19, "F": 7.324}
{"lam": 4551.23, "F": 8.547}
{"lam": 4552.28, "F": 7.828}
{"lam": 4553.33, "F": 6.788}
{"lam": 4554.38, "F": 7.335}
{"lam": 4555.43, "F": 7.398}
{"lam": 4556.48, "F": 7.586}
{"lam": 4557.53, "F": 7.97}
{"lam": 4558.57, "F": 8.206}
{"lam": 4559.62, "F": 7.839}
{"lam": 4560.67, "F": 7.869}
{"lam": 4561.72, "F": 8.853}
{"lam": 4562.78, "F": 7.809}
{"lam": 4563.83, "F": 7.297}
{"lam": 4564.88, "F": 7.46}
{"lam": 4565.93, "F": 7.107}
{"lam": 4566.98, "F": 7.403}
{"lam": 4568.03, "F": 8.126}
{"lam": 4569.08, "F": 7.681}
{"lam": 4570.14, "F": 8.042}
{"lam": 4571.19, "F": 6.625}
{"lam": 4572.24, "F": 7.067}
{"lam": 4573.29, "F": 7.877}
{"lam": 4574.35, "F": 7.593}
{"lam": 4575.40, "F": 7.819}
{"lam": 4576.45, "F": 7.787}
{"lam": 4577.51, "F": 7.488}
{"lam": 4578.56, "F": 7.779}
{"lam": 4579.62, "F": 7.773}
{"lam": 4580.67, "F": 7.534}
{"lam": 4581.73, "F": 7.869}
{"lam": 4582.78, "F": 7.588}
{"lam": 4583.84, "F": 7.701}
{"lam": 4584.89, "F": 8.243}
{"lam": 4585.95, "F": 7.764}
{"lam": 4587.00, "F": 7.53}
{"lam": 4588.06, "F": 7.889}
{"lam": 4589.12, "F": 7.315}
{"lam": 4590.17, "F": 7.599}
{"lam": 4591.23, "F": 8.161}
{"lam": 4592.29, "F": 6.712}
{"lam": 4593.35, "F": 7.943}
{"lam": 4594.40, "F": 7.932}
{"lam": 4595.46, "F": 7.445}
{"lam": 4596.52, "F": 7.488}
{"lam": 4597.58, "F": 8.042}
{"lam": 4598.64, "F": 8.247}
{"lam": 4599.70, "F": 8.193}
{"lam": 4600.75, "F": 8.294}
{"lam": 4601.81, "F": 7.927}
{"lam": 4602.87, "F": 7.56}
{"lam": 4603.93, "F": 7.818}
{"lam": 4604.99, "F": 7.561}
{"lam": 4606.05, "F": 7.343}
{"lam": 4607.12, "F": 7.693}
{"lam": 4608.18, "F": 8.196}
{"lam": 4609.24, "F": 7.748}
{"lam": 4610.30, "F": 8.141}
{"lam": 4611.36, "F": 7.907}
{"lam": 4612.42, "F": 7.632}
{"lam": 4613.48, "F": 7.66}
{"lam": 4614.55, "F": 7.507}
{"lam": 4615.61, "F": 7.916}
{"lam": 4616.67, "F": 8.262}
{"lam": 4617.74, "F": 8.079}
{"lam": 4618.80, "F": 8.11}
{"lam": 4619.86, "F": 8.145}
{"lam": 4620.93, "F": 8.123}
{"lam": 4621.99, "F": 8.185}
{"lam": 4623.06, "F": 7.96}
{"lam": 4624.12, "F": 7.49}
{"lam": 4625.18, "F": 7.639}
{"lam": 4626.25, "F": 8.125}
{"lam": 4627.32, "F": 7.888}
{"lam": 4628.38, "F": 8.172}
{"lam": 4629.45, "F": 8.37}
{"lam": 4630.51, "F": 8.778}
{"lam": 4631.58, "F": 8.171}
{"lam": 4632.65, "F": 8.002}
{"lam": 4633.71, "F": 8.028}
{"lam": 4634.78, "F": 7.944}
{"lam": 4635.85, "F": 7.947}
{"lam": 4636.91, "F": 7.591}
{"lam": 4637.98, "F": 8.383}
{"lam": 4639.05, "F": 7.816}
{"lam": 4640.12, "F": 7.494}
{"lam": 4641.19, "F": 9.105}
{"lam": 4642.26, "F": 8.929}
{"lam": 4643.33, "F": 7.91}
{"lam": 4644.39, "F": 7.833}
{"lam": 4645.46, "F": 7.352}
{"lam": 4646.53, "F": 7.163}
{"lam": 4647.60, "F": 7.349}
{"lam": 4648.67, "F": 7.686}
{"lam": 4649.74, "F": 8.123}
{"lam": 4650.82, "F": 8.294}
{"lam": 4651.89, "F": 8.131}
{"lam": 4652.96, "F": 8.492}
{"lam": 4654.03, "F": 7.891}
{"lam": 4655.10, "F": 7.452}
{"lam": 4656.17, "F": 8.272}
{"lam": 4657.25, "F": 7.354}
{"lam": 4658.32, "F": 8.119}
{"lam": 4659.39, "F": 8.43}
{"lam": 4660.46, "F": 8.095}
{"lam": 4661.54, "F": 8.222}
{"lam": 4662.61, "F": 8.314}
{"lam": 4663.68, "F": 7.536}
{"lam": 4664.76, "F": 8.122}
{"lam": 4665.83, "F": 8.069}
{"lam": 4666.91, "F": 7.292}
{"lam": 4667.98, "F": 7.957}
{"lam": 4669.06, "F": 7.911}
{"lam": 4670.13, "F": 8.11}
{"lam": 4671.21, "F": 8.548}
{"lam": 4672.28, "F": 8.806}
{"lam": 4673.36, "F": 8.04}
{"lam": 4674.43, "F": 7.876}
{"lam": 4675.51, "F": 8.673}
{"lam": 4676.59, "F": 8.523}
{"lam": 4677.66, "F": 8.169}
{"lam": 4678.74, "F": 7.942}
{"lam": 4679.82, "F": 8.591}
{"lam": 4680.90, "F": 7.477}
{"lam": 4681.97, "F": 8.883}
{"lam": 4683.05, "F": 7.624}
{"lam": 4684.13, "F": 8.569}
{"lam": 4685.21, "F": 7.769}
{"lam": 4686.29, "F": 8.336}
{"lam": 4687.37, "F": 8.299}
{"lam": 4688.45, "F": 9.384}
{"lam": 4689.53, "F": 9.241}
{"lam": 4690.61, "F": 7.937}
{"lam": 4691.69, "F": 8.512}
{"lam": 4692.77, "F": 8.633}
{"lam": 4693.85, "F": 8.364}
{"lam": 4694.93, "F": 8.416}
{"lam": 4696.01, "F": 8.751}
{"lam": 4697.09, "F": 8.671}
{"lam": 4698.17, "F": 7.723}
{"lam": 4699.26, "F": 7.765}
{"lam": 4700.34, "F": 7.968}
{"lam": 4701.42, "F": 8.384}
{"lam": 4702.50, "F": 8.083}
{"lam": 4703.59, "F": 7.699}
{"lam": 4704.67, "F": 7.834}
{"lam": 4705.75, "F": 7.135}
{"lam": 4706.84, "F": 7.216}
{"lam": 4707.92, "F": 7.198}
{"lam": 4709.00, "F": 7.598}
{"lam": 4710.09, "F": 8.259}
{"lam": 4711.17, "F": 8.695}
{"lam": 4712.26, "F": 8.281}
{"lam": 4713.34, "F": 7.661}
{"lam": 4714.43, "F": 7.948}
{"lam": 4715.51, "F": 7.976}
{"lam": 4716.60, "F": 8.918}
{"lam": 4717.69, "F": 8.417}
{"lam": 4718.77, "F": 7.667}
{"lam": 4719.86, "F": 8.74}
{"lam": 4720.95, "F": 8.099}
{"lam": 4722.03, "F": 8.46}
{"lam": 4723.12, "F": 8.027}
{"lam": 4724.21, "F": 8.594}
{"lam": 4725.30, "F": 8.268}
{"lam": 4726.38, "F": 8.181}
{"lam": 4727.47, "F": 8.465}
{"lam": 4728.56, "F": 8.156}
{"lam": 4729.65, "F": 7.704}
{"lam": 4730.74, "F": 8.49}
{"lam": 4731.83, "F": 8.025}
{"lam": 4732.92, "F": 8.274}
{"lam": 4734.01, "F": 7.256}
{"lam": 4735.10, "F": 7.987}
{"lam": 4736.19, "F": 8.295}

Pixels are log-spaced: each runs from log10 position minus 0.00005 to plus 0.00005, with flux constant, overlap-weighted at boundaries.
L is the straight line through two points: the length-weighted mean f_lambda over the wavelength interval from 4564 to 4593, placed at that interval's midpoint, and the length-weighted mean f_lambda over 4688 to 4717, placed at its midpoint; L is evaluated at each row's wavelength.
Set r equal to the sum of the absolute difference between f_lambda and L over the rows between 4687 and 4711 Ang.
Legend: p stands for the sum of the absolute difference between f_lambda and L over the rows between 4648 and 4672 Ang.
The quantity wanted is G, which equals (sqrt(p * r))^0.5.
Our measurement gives 2.92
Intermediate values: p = 6.5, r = 11.1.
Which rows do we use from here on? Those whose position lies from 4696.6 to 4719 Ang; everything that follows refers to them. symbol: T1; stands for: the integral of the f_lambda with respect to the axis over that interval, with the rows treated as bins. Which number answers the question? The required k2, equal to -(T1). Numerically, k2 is -178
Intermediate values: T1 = 178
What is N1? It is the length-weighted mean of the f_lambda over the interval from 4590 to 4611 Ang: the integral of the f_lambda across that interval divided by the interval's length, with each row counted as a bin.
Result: 7.81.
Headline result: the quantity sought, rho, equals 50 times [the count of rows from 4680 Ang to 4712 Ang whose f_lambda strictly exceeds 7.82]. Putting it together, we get 950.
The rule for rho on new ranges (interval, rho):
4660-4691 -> 1200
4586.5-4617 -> 700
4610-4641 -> 1050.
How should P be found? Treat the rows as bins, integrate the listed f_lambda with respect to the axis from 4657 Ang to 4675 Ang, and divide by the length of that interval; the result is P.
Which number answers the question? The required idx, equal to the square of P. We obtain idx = 65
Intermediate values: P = 8.06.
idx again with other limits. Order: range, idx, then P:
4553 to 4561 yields 58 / 7.64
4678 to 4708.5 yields 67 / 8.16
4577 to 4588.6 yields 60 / 7.74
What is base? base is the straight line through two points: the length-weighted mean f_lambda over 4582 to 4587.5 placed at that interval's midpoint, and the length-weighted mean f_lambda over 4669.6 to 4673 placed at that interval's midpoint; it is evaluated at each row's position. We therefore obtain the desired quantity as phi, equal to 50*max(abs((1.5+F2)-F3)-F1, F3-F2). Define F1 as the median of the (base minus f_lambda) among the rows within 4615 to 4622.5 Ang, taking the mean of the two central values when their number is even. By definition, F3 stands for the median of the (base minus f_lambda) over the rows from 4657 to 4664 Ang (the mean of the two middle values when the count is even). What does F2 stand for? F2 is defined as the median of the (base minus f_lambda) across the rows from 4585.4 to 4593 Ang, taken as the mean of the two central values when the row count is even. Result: 77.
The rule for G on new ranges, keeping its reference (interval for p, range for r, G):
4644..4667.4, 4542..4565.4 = 2.86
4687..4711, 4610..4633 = 2.94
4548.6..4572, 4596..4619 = 2.77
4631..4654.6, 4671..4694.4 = 3.00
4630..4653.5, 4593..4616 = 2.65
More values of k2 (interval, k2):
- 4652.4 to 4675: -182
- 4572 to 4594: -169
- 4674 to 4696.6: -189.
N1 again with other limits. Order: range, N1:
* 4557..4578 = 7.70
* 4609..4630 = 7.96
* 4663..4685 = 8.13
